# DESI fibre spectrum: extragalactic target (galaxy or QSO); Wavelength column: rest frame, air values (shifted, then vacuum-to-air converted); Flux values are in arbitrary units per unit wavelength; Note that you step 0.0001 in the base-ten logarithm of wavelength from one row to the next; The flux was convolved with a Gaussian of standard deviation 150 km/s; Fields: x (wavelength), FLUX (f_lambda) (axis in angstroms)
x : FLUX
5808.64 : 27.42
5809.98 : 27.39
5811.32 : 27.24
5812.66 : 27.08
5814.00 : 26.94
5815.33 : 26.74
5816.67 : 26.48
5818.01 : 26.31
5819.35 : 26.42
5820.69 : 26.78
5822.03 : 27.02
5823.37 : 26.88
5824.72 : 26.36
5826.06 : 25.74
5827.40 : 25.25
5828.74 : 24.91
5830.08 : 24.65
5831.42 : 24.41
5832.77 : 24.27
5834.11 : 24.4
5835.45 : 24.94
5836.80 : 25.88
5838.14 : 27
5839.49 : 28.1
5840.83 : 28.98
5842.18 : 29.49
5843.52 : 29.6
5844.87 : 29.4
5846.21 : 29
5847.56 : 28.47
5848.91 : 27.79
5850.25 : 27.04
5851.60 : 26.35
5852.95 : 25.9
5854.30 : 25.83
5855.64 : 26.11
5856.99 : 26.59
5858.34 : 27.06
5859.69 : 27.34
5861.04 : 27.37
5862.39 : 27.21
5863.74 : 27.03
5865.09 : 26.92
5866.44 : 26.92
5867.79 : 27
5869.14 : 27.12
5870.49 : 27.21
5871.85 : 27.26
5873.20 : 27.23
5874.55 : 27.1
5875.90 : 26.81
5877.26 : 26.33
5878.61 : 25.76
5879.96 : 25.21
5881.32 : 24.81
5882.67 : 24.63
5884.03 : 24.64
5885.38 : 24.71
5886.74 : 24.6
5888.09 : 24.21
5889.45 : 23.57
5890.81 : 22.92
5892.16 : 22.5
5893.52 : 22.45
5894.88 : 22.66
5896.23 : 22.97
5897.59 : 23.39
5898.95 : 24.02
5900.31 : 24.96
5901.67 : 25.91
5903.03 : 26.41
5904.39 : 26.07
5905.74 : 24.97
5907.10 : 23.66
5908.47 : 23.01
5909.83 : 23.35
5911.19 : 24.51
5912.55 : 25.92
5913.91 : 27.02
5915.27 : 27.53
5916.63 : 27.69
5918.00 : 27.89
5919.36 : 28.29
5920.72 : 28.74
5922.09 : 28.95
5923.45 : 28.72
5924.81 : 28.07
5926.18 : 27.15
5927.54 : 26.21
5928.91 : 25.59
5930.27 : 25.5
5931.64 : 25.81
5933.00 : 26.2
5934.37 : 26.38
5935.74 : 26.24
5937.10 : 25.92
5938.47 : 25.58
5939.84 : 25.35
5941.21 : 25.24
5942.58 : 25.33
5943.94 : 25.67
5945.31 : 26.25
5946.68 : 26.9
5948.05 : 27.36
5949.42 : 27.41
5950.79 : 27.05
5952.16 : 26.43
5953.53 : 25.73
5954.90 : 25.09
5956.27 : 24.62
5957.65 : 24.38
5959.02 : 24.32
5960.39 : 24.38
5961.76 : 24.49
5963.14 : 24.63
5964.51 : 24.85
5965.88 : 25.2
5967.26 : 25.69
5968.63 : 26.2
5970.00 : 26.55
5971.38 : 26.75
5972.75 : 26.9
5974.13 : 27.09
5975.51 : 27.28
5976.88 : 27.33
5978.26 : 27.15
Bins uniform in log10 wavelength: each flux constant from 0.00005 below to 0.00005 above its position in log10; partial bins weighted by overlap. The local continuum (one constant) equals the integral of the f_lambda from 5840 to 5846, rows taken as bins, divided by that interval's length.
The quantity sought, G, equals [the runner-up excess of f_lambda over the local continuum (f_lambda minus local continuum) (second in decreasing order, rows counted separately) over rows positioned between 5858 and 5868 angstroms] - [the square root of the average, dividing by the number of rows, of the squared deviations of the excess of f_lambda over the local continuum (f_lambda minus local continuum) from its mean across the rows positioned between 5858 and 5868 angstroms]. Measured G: -2.2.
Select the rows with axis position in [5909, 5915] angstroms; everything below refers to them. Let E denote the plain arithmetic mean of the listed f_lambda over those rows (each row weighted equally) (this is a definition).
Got 25.20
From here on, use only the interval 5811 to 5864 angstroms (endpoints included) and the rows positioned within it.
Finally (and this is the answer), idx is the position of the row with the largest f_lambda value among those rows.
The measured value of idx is 5843.52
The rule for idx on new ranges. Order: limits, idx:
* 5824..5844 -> 5843.52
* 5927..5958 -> 5949.42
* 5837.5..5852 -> 5843.52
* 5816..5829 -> 5822.03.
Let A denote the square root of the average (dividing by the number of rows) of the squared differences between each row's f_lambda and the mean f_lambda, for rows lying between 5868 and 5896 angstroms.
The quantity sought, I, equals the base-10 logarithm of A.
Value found 0.22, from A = 1.7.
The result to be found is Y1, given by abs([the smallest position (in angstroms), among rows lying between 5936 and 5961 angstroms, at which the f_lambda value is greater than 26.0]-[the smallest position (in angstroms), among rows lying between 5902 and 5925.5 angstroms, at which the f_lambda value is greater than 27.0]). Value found 31.4 angstroms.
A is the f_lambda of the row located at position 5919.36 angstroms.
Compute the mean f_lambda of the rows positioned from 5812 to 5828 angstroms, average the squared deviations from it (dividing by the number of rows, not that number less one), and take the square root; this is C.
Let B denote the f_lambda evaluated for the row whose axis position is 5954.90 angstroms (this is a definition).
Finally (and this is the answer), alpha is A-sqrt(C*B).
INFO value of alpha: 24.7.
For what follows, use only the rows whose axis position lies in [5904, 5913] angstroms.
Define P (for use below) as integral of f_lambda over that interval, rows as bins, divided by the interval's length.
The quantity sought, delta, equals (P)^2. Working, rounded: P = 24.4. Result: 596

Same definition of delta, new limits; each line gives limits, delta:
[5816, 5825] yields 707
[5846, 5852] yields 766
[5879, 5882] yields 630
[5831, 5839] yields 636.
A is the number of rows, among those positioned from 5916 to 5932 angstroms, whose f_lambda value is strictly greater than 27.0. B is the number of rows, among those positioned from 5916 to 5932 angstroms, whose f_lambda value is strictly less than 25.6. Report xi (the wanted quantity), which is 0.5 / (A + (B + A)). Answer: 0.03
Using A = 8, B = 2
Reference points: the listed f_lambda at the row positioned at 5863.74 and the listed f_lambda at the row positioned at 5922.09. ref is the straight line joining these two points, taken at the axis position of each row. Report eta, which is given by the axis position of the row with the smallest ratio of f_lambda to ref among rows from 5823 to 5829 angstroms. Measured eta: 5828.74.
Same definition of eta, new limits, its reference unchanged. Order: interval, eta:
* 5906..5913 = 5908.47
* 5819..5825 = 5824.72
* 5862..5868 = 5866.44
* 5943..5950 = 5943.94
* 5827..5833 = 5832.77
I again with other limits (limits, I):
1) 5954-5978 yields 0.05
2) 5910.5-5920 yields 0.09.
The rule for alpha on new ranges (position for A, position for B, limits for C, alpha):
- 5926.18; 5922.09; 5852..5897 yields 20.3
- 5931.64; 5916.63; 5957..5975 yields 20.5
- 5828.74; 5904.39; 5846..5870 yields 20.4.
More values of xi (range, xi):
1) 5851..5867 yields 0.05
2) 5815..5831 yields 0.10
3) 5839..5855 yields 0.03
